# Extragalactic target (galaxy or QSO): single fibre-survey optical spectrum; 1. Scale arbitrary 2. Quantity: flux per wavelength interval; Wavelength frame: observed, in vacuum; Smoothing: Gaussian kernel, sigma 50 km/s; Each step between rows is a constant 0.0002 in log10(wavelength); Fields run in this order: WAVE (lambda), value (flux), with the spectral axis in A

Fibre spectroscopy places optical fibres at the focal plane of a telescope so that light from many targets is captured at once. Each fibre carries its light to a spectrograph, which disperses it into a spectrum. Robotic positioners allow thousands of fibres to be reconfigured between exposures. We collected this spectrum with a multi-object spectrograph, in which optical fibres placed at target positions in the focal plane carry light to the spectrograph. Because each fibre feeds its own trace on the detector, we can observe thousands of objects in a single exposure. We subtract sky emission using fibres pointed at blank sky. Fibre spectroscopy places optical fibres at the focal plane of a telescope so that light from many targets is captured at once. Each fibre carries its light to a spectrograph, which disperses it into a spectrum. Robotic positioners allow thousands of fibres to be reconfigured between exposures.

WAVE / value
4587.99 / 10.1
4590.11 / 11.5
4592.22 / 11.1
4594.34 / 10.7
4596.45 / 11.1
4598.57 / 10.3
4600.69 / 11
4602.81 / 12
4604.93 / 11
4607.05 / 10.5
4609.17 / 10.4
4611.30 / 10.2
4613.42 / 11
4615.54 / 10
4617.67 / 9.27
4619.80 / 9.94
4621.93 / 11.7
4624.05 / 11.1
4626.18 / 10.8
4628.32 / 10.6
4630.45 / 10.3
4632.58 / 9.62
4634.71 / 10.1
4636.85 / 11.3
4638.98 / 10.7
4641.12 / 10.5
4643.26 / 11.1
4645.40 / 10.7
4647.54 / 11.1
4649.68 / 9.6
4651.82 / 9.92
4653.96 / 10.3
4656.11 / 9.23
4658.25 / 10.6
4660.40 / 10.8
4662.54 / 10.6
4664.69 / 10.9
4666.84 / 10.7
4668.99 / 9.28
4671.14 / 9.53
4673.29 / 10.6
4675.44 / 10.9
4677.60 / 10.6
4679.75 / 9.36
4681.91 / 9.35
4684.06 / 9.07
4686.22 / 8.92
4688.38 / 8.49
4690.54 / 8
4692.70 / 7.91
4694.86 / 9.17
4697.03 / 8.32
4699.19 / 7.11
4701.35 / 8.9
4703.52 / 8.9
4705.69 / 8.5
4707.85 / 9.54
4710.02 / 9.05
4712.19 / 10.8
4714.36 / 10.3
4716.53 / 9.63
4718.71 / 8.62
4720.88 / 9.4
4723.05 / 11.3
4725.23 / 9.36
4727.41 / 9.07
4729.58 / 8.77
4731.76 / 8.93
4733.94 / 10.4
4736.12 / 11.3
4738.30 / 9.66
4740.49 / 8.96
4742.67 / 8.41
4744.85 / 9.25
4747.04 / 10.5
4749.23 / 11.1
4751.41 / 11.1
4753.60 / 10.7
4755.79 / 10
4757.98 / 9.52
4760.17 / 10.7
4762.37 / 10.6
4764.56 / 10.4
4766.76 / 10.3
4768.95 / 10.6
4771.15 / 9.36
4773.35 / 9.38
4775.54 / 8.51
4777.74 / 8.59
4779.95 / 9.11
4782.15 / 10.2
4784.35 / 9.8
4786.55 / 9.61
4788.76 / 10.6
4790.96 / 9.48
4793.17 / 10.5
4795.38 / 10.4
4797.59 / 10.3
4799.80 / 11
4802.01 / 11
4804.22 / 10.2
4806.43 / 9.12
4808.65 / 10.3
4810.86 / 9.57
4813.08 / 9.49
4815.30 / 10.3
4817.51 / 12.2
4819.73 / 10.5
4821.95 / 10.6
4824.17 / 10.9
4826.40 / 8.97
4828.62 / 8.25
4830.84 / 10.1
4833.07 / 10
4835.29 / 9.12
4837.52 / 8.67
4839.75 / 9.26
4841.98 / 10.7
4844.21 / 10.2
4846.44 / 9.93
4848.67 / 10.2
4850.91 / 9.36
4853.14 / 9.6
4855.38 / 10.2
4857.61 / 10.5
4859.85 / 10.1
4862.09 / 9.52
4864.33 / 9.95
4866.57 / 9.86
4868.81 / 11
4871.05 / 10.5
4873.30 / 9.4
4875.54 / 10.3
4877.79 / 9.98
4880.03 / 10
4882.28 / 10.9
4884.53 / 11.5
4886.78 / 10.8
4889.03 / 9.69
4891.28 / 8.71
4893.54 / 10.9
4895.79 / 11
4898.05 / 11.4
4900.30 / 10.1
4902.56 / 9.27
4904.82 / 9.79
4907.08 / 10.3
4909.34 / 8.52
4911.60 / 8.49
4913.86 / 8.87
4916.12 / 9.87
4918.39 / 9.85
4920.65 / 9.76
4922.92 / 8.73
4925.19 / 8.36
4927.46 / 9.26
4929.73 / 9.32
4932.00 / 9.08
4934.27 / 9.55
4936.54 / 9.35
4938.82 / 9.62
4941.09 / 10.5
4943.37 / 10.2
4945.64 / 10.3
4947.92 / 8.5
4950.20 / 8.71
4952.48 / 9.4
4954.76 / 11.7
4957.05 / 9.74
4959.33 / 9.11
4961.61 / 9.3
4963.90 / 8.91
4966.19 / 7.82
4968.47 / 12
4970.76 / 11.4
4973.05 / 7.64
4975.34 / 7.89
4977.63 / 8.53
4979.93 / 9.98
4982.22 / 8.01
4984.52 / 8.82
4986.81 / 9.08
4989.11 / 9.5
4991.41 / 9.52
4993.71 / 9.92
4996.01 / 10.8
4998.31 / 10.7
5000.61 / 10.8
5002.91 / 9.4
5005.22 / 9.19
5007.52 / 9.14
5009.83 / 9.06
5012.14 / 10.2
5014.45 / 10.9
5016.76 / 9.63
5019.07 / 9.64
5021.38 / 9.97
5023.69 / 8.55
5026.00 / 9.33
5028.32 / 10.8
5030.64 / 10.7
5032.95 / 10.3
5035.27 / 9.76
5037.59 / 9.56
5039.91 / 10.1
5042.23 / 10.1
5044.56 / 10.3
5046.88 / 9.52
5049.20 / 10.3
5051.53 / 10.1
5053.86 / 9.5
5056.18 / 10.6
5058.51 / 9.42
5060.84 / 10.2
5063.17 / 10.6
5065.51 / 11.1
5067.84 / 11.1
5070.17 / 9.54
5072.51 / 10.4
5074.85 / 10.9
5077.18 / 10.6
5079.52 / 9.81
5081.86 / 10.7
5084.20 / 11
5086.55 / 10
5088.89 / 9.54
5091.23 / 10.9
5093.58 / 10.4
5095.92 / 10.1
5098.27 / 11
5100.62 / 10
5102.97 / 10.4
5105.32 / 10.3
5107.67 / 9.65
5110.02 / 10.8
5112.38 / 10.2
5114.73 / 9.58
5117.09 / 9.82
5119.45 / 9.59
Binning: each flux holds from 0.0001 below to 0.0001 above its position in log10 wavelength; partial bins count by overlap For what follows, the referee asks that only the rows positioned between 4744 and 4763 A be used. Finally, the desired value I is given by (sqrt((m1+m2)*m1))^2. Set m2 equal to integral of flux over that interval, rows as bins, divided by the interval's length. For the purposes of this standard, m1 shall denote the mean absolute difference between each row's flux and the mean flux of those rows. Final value 6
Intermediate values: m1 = 0.53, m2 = 10.4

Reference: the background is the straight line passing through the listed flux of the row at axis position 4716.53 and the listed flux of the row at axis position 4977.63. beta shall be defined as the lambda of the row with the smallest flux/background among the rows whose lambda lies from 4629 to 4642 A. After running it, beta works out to 4632.58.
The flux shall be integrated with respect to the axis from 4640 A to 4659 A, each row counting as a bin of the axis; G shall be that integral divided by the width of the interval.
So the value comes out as 10.3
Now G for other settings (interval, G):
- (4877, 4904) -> 10.4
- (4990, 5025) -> 9.8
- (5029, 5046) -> 10.1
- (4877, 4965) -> 9.7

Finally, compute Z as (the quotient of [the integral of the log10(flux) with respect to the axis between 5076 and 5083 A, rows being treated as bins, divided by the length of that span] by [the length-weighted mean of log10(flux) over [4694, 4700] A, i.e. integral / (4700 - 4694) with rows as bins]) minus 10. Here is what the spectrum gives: -8.89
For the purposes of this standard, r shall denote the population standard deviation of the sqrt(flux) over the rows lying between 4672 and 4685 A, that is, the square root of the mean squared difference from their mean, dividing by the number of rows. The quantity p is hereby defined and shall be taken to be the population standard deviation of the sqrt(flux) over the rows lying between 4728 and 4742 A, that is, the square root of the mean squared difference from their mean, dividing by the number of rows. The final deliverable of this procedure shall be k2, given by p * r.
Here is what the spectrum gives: 0.0169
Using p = 0.145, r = 0.116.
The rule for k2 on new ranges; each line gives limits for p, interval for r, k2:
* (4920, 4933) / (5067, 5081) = 0.0065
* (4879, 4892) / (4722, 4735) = 0.0209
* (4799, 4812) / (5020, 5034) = 0.0138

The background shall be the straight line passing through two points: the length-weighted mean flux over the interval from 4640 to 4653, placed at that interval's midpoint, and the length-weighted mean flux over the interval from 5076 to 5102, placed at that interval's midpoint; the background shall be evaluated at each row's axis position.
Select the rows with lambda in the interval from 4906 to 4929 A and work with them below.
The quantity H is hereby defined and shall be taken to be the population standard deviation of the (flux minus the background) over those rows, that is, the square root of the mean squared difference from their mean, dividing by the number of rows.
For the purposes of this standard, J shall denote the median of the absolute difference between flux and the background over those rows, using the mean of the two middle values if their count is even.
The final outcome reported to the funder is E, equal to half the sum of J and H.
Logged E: 1.0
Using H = 0.7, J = 1.35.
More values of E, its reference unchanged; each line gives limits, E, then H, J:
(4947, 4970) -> 1.3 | 1.3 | 1.39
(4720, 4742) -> 1.0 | 0.9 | 1.08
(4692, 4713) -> 1.3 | 0.9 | 1.57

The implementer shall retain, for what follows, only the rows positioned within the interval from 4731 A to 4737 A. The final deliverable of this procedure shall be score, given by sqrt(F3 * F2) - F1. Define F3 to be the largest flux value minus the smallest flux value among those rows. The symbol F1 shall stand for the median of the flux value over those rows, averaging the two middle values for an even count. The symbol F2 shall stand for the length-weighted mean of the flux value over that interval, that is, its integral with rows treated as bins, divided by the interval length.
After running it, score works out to -5.5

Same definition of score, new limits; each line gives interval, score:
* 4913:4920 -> -6.8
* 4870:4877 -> -7.0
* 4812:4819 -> -4.9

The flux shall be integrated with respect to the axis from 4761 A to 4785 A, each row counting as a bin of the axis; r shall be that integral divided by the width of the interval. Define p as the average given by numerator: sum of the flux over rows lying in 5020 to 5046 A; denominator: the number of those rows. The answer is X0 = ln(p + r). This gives 2.98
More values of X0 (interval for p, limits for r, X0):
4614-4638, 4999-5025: 3.00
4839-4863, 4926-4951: 2.97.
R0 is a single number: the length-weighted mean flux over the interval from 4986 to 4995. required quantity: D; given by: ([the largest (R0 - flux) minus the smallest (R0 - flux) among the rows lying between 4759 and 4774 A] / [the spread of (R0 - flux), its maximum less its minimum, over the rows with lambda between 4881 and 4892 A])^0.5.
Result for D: 0.69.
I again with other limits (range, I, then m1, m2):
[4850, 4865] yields 3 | 0.34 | 9.9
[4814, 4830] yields 10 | 0.93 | 10.2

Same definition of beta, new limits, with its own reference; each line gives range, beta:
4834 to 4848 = 4837.52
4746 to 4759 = 4757.98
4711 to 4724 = 4718.71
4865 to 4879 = 4873.30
